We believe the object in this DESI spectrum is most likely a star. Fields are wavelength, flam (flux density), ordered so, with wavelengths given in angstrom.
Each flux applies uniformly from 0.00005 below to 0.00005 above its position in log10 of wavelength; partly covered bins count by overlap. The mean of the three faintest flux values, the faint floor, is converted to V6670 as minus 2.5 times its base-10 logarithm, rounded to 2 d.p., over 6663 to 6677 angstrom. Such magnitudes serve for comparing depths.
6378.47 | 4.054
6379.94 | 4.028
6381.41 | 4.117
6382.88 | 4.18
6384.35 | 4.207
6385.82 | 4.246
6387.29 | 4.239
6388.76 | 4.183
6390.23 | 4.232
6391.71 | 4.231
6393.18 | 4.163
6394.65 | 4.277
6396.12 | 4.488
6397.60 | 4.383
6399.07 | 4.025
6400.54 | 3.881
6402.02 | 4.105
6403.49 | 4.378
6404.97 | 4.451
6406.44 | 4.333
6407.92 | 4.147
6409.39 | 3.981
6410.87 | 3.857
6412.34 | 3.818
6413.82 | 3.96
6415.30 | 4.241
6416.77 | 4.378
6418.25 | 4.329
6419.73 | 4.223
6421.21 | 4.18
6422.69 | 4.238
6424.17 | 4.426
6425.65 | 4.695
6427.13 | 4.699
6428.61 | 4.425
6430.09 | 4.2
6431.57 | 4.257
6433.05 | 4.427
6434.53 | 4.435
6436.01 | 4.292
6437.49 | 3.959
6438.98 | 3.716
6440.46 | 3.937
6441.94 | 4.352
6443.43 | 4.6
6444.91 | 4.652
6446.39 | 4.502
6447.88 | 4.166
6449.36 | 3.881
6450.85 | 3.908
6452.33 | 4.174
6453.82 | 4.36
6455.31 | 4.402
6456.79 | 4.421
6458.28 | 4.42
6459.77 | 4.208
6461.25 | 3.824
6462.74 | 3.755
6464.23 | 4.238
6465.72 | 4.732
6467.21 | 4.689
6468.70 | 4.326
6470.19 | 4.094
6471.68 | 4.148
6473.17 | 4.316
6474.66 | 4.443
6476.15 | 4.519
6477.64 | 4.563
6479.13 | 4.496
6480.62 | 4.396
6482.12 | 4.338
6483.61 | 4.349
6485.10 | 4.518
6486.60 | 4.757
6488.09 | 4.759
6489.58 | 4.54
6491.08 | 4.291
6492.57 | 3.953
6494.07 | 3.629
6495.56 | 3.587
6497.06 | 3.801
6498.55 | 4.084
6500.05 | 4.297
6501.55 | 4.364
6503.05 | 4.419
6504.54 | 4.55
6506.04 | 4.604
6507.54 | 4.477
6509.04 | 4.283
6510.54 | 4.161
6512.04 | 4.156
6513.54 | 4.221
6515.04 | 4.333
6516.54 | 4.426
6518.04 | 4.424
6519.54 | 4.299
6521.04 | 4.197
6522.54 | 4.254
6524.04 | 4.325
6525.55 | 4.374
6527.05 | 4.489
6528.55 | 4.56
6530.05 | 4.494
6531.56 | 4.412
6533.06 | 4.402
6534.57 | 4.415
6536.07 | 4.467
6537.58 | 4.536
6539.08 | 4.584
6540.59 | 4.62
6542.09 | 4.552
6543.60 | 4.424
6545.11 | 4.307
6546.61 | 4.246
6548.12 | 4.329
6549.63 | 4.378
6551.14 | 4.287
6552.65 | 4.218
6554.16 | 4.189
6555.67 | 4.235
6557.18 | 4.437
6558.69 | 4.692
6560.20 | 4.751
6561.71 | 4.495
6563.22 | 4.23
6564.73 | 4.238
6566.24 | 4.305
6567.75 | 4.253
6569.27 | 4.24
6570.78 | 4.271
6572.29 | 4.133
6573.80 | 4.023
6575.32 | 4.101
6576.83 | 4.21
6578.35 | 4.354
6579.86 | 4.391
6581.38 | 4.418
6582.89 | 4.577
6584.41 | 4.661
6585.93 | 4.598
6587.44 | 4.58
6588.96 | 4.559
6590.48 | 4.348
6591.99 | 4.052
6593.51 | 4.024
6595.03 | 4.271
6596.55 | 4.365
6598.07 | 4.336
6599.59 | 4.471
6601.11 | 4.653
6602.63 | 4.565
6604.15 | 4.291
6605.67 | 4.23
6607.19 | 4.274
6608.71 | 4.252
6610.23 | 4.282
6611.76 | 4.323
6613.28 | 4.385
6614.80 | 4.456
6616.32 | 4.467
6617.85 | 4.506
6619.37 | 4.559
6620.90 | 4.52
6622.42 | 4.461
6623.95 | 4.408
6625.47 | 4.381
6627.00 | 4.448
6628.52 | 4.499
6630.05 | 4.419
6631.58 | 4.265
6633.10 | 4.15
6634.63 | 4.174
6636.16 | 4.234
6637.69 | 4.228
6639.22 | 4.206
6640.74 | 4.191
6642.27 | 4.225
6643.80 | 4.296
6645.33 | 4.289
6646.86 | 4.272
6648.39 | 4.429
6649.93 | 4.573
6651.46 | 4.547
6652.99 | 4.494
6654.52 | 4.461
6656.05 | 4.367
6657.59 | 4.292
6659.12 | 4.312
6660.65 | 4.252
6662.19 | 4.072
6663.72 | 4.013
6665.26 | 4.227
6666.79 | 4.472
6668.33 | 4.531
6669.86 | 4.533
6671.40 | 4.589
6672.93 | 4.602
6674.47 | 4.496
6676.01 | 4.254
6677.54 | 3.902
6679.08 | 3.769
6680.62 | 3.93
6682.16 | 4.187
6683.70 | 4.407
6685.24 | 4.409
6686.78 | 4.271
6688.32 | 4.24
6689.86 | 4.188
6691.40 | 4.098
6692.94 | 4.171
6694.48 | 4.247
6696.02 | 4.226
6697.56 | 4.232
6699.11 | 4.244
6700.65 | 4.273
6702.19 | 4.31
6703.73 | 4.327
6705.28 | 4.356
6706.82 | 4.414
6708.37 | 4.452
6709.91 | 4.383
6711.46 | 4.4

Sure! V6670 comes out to -1.55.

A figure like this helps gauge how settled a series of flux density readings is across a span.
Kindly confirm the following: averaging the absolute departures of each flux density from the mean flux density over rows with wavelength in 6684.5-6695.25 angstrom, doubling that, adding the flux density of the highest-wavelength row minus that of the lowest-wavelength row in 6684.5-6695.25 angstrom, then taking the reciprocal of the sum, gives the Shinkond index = -39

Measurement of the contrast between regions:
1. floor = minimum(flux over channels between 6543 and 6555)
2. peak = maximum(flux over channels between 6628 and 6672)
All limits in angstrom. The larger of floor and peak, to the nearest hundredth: 4.59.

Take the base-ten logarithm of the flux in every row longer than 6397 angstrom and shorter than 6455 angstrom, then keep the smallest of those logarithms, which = 0.570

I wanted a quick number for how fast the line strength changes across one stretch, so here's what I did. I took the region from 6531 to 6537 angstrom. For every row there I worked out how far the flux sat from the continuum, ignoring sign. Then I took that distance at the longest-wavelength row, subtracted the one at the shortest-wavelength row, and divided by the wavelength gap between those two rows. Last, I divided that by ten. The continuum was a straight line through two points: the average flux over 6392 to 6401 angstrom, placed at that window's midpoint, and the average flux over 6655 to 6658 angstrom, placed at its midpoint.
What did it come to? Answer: 0.0012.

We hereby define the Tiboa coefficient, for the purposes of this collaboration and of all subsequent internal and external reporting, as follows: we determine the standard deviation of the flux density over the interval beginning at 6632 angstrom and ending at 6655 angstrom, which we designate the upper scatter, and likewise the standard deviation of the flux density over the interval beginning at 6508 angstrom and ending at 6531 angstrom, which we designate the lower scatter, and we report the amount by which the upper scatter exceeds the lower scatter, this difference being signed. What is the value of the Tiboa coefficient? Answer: 0.02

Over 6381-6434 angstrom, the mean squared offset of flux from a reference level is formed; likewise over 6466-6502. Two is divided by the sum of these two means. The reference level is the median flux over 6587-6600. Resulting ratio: 13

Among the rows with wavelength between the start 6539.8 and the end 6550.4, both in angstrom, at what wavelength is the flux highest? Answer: 6540.59 angstrom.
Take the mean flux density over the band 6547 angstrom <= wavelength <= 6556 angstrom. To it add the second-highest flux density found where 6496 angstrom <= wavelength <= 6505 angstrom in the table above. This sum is 8.69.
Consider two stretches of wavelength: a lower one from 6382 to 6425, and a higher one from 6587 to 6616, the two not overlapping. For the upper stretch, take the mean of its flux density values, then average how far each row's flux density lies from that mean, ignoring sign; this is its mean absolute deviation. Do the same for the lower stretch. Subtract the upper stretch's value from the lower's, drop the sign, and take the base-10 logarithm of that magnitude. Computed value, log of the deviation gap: -2.31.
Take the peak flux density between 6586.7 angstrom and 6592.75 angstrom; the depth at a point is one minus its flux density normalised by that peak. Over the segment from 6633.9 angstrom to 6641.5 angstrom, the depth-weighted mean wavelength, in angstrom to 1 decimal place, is 6637.7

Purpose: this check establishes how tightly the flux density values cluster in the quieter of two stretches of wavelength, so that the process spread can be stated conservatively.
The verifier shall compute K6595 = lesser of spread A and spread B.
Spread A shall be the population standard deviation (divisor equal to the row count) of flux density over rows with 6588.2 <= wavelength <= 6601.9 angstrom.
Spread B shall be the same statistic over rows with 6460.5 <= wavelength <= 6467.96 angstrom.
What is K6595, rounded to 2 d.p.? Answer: 0.20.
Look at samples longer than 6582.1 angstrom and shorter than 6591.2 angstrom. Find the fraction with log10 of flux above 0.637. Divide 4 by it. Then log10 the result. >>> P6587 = 0.60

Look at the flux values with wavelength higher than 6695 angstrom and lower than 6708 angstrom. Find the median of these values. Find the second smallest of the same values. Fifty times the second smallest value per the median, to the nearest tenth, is 49.3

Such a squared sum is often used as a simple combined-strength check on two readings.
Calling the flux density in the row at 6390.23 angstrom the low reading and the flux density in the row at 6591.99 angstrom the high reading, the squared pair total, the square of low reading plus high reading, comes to 69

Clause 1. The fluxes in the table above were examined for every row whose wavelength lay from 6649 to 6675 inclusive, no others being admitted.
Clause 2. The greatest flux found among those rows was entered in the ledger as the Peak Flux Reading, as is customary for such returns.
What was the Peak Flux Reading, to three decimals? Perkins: 4.602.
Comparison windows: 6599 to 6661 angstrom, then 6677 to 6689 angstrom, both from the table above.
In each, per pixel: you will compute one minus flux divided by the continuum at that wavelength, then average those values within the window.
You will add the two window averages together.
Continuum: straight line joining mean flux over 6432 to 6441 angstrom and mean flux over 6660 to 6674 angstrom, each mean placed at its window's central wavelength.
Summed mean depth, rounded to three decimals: 0.046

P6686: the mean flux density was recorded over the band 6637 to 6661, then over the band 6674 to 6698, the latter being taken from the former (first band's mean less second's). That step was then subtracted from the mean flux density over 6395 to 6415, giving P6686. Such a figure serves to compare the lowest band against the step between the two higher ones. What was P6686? 3.99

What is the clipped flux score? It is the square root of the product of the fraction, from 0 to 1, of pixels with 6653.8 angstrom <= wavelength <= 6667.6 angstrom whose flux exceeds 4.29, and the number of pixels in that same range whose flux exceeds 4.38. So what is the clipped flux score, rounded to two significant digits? 1.1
